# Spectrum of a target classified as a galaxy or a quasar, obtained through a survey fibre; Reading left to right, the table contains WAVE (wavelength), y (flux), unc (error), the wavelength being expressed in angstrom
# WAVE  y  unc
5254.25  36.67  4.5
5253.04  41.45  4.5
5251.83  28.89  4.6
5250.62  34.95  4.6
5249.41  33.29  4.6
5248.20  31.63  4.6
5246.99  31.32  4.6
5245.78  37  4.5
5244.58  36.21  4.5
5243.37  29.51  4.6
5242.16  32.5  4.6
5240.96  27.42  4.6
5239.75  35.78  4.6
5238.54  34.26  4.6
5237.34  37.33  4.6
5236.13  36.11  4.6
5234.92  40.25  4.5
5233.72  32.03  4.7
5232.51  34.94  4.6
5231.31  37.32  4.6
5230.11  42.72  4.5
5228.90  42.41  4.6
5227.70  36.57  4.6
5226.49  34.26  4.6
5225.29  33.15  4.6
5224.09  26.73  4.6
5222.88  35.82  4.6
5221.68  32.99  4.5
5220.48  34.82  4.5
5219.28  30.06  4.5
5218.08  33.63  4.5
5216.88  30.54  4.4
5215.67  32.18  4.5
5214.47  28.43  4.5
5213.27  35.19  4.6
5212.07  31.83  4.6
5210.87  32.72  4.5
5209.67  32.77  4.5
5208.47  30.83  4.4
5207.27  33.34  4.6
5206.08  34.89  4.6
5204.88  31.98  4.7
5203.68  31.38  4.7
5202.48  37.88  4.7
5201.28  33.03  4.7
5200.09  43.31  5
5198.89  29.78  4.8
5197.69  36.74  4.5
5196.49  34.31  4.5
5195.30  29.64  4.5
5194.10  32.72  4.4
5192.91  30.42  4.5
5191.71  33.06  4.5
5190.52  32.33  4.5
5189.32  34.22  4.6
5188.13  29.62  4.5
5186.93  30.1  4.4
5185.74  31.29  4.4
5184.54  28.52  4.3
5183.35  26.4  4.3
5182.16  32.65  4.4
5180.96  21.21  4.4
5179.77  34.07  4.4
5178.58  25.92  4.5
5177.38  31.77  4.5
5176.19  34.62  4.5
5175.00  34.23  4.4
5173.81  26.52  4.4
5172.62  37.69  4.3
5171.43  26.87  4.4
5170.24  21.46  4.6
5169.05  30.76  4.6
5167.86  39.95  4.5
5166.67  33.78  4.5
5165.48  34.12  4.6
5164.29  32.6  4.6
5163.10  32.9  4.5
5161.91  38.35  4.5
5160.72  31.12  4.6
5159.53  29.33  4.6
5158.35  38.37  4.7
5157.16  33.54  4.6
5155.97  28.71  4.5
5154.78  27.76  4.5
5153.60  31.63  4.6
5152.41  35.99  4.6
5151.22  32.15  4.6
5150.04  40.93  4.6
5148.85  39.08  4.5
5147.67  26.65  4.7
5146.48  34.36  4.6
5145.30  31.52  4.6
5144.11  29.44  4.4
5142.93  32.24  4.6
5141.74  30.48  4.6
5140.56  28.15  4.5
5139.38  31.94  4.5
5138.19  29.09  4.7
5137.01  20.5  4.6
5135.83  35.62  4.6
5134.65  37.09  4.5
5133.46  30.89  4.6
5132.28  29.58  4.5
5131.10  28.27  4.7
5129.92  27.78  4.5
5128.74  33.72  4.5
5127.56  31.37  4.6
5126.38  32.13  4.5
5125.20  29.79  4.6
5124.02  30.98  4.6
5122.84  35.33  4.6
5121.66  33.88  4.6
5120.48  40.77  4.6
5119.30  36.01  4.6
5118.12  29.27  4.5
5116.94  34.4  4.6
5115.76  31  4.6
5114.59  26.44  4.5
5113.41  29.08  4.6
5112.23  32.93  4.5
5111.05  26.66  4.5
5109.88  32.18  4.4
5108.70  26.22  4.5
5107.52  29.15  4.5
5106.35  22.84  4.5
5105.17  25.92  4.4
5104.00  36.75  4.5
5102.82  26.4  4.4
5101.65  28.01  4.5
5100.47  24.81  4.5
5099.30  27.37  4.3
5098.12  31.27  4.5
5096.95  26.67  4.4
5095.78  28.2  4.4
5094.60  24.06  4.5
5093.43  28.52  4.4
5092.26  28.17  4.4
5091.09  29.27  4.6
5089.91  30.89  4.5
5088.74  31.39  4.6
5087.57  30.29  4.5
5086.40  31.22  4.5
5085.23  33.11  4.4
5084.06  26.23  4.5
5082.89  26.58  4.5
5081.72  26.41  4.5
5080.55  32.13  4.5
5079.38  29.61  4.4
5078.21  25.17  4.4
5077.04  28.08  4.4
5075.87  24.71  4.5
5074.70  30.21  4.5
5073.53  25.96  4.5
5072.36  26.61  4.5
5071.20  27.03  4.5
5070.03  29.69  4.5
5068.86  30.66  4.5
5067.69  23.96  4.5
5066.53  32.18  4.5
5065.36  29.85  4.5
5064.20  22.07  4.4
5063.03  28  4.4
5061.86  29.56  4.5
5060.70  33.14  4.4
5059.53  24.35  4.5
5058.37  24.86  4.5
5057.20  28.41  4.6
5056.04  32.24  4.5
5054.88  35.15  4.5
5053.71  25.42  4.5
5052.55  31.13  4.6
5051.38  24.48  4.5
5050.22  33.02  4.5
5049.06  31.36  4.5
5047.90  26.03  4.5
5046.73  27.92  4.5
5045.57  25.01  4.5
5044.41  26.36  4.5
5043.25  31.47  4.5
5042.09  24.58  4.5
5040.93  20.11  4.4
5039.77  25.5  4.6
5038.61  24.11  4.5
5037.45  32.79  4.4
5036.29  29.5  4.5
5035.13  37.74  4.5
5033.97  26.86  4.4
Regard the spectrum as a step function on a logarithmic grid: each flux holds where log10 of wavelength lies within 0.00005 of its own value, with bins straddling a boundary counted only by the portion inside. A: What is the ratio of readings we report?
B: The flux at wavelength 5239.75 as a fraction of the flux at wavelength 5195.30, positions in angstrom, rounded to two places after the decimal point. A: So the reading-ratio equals 1.21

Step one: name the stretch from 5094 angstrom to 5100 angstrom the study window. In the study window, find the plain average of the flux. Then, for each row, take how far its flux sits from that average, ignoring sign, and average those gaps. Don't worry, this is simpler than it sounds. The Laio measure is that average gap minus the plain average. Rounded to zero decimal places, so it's -26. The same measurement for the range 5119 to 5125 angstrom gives -33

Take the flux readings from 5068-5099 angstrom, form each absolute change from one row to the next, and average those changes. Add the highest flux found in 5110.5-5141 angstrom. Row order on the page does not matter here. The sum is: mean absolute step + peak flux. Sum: 43.3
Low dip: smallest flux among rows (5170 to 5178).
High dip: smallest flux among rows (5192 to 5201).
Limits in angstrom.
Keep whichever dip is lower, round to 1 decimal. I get 21.5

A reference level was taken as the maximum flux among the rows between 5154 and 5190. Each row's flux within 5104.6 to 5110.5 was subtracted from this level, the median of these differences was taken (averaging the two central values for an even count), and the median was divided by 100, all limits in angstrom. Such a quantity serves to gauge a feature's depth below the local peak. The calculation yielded 0.137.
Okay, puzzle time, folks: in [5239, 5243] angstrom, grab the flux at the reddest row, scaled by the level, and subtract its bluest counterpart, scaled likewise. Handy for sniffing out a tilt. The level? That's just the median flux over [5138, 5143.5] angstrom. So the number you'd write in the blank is -0.11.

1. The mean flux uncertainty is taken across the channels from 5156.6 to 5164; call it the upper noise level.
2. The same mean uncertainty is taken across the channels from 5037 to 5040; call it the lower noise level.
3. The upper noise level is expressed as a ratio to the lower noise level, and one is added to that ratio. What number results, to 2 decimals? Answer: 2.02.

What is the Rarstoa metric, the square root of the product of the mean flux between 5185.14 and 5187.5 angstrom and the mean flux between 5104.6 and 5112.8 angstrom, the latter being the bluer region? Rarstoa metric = 29.3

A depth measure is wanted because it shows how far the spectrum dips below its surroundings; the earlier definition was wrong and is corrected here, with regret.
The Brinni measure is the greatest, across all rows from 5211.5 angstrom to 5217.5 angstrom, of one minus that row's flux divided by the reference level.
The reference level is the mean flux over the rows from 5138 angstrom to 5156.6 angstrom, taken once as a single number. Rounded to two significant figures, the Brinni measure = 0.11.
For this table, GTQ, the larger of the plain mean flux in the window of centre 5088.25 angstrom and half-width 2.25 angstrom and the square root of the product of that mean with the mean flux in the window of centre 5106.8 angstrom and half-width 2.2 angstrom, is 30.9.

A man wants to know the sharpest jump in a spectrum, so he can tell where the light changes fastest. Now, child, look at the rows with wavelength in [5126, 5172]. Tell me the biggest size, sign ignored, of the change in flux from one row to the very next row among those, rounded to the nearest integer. 15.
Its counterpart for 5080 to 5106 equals 11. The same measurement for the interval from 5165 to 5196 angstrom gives 13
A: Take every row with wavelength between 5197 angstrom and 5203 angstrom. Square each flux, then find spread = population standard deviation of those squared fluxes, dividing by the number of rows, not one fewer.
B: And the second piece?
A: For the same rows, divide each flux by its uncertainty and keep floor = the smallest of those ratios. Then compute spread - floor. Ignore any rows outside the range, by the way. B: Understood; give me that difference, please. 329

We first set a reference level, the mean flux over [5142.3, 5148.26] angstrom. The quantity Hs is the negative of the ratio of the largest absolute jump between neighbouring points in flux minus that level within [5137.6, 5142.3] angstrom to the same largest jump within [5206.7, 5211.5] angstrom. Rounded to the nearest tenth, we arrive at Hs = -1.5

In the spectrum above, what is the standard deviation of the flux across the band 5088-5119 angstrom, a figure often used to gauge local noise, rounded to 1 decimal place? 3.2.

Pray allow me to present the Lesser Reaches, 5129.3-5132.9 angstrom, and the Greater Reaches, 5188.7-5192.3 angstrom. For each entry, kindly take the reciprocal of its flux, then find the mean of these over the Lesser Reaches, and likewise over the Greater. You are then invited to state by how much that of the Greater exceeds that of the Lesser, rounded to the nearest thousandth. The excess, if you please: -0.005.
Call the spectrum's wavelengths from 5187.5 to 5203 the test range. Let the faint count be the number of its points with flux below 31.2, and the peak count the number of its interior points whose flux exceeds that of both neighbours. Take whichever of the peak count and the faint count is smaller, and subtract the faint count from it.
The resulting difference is 0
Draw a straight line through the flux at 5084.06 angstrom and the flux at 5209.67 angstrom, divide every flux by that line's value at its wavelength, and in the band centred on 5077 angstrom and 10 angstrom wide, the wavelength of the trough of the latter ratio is 5075.87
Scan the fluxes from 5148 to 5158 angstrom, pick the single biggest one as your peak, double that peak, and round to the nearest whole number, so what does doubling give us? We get 82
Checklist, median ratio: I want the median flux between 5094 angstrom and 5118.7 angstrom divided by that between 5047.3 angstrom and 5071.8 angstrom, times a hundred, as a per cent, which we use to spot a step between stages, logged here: 94.8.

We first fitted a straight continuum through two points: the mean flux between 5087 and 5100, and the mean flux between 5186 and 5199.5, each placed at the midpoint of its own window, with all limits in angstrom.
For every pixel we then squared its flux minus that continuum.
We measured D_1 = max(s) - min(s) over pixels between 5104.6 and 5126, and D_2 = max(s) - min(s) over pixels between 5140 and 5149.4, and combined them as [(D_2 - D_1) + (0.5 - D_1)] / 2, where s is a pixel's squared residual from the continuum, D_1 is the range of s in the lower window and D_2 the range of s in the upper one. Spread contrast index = -88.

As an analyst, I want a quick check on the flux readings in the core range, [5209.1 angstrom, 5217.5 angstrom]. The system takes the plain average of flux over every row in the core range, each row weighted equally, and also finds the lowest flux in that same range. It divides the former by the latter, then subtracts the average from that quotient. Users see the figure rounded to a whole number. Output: -31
